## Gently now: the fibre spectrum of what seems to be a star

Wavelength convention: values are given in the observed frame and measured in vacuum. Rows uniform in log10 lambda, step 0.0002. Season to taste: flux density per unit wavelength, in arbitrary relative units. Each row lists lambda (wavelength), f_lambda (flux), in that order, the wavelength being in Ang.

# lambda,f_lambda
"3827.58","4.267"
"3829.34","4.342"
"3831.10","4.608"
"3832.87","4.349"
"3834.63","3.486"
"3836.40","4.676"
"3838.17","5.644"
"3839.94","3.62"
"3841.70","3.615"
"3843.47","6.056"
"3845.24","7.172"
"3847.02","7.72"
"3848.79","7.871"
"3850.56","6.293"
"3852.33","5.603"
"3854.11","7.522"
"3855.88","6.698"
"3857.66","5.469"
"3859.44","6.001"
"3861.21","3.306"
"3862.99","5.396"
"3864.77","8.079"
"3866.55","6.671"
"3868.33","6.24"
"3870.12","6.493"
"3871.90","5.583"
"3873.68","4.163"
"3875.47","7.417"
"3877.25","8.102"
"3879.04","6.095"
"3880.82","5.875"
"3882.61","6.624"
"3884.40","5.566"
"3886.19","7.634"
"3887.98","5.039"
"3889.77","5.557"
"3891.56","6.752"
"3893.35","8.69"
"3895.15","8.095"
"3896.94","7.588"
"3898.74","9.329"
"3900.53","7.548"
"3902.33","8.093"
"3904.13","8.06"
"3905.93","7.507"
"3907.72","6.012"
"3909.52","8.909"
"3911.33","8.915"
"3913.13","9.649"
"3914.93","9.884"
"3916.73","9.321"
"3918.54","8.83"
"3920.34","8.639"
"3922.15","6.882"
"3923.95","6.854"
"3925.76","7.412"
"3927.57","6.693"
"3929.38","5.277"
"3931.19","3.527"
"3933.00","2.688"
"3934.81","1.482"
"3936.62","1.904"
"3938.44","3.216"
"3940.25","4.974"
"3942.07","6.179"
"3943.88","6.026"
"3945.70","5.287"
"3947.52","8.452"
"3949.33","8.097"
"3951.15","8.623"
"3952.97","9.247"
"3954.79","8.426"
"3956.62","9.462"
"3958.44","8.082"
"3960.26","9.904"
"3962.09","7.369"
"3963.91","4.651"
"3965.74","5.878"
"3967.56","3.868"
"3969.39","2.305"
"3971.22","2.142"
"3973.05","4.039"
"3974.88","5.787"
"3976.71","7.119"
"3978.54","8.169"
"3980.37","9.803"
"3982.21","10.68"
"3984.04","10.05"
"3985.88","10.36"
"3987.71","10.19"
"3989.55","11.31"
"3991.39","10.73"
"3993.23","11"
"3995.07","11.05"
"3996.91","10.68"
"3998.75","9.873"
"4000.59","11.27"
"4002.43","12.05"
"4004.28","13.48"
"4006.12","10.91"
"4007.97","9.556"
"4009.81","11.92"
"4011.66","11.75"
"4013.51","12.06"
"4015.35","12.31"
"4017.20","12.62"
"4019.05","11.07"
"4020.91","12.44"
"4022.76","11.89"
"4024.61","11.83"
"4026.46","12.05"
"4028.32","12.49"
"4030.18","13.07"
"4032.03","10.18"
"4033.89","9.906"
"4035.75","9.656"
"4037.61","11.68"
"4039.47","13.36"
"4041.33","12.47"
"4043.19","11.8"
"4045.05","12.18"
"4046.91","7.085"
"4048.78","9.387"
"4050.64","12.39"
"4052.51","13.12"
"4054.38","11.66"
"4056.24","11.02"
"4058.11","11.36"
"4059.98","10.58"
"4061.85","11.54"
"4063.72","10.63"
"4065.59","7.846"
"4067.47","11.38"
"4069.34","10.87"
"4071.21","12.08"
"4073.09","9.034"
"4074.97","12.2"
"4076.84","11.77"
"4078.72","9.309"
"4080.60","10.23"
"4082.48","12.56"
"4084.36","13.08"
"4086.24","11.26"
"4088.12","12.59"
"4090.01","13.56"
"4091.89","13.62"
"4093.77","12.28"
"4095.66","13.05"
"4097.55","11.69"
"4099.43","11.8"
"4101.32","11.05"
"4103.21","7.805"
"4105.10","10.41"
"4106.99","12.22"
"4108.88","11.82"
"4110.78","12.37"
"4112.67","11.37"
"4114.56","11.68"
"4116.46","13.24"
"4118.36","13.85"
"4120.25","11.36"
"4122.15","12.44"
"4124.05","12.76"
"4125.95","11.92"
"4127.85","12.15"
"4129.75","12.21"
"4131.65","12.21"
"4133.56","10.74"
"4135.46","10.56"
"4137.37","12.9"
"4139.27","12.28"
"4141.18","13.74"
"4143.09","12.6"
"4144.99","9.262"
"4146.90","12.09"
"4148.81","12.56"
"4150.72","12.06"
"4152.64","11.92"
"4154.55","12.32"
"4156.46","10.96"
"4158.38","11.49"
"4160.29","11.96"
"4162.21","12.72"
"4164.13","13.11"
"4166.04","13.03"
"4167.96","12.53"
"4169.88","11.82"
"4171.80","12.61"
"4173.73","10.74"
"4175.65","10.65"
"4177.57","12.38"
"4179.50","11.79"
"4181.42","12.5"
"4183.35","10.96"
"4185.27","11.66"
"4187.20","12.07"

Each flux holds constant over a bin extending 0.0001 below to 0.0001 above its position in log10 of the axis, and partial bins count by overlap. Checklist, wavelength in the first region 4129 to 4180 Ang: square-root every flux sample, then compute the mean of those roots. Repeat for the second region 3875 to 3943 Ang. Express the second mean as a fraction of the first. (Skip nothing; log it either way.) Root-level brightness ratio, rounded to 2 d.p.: 0.74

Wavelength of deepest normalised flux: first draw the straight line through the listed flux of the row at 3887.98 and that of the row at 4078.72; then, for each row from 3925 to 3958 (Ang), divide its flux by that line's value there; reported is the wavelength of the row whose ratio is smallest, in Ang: 3934.81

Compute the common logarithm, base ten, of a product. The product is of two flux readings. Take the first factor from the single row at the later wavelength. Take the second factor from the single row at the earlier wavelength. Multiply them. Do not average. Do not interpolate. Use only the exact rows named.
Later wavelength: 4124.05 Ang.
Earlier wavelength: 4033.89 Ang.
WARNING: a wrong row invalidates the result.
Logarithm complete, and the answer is 2.10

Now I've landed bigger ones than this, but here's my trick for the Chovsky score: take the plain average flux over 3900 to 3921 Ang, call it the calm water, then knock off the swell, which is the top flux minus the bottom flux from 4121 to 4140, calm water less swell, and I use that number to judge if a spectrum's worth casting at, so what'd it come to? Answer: 6.1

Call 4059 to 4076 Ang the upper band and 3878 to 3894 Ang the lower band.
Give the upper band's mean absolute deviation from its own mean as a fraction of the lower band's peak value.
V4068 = 0.12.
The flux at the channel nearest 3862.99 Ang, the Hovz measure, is 5.396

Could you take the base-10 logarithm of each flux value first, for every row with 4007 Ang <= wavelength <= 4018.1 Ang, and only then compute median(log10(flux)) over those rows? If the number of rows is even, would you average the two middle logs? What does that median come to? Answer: 1.08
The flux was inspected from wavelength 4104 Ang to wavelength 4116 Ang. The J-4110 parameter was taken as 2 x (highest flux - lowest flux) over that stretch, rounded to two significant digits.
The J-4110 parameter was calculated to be 3.9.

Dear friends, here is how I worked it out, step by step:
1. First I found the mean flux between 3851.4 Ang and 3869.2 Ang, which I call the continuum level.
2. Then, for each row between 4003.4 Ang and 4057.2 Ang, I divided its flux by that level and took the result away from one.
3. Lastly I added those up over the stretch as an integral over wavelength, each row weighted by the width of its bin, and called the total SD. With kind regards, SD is -48 Ang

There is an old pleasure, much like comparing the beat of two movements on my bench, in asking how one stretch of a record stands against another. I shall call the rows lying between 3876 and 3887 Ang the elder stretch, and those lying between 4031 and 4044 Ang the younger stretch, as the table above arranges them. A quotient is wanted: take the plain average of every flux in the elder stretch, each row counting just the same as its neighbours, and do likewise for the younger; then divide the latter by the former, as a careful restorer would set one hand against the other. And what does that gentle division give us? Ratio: 1.70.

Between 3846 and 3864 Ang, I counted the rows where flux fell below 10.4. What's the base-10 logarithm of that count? 1.0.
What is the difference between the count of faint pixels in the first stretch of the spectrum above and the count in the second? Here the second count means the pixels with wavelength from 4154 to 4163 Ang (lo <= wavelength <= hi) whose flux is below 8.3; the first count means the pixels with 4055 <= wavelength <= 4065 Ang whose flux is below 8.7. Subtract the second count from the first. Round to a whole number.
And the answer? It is 0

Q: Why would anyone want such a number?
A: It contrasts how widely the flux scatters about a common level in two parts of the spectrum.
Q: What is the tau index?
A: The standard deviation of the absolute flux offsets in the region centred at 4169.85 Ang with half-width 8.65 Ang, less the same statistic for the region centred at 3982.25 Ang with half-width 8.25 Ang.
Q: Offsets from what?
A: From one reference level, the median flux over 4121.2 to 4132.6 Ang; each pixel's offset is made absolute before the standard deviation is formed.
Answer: -1.3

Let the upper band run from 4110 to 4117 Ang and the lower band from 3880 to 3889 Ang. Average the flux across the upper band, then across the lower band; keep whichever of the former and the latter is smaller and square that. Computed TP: 38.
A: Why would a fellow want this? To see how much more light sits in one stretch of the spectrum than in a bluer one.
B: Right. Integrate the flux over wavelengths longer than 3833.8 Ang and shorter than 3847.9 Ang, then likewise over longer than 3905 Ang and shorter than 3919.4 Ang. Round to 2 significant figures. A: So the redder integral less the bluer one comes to 50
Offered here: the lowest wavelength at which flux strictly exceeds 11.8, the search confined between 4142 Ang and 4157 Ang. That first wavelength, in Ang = 4143.09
